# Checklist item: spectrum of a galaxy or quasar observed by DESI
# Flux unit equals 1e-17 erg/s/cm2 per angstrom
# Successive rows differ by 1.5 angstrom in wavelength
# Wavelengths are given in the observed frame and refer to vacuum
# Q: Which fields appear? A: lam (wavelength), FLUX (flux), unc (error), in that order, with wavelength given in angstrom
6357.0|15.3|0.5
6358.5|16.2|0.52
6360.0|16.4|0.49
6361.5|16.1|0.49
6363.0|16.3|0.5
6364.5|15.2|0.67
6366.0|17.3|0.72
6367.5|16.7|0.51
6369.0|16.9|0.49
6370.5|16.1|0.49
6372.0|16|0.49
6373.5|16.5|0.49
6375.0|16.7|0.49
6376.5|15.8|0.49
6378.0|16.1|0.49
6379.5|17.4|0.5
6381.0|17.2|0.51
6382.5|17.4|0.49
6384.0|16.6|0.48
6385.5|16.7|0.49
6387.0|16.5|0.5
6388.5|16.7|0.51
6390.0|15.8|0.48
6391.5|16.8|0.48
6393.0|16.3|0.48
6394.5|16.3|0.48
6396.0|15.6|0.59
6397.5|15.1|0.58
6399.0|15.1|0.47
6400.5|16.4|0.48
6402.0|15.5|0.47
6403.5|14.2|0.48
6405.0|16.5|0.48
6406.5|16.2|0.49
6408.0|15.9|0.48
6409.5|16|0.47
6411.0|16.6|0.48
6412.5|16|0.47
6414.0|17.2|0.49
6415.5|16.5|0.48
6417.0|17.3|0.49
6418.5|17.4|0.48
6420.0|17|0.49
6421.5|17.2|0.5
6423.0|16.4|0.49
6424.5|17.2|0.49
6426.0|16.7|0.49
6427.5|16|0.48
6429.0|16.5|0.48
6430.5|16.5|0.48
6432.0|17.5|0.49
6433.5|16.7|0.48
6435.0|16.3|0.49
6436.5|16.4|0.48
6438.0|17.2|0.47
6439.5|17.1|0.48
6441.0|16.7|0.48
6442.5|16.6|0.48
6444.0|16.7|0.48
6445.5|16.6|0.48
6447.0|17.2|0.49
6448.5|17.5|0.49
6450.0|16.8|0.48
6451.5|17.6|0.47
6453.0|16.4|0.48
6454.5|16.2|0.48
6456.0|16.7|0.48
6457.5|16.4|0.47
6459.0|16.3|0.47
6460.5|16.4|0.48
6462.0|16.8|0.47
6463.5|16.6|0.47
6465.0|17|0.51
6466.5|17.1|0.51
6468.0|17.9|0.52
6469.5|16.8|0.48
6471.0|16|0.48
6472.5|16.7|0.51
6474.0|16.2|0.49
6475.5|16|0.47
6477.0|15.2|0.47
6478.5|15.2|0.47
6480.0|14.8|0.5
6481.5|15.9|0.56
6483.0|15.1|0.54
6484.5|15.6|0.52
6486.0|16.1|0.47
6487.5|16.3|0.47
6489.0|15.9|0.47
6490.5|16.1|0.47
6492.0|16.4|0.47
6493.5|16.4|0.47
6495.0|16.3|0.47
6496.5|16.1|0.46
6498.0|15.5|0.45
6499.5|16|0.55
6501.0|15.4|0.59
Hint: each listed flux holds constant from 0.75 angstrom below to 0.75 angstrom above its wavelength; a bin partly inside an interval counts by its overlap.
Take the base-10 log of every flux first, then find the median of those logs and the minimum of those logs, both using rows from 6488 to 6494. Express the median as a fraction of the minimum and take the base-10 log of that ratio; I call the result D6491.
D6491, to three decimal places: 0.003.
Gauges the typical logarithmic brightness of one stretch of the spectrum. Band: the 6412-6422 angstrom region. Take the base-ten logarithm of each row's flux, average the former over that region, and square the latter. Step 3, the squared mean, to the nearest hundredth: 1.51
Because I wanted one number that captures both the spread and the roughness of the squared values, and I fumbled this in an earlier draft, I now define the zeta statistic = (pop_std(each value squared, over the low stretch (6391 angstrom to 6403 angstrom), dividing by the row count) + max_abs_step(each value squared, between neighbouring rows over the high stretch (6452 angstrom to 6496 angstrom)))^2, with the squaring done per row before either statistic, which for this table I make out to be 3286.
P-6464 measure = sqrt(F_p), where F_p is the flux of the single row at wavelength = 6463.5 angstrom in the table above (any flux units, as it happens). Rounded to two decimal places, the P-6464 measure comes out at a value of 4.07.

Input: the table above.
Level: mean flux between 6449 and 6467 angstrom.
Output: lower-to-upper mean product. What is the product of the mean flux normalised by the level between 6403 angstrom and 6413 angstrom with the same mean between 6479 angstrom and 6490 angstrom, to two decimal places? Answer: 0.90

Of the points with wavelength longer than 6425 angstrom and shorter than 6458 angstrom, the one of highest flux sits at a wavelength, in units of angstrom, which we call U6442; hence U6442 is 6451.5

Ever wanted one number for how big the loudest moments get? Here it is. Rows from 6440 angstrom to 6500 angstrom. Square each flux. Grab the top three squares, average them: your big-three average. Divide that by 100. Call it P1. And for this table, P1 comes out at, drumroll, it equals 3.12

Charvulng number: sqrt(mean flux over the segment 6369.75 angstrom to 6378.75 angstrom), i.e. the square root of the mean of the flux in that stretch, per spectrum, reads 4.02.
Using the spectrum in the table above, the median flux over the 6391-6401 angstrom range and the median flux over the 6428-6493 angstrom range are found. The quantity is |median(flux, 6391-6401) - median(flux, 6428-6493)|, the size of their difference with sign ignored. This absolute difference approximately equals 0.20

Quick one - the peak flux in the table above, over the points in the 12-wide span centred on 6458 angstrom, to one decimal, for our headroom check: 16.8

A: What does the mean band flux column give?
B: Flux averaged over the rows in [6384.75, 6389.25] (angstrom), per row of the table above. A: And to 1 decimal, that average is 16.6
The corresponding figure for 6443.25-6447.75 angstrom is 16.8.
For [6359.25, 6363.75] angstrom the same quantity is 16.3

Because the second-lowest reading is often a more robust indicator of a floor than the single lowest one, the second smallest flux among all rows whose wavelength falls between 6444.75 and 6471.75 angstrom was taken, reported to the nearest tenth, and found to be 16.2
